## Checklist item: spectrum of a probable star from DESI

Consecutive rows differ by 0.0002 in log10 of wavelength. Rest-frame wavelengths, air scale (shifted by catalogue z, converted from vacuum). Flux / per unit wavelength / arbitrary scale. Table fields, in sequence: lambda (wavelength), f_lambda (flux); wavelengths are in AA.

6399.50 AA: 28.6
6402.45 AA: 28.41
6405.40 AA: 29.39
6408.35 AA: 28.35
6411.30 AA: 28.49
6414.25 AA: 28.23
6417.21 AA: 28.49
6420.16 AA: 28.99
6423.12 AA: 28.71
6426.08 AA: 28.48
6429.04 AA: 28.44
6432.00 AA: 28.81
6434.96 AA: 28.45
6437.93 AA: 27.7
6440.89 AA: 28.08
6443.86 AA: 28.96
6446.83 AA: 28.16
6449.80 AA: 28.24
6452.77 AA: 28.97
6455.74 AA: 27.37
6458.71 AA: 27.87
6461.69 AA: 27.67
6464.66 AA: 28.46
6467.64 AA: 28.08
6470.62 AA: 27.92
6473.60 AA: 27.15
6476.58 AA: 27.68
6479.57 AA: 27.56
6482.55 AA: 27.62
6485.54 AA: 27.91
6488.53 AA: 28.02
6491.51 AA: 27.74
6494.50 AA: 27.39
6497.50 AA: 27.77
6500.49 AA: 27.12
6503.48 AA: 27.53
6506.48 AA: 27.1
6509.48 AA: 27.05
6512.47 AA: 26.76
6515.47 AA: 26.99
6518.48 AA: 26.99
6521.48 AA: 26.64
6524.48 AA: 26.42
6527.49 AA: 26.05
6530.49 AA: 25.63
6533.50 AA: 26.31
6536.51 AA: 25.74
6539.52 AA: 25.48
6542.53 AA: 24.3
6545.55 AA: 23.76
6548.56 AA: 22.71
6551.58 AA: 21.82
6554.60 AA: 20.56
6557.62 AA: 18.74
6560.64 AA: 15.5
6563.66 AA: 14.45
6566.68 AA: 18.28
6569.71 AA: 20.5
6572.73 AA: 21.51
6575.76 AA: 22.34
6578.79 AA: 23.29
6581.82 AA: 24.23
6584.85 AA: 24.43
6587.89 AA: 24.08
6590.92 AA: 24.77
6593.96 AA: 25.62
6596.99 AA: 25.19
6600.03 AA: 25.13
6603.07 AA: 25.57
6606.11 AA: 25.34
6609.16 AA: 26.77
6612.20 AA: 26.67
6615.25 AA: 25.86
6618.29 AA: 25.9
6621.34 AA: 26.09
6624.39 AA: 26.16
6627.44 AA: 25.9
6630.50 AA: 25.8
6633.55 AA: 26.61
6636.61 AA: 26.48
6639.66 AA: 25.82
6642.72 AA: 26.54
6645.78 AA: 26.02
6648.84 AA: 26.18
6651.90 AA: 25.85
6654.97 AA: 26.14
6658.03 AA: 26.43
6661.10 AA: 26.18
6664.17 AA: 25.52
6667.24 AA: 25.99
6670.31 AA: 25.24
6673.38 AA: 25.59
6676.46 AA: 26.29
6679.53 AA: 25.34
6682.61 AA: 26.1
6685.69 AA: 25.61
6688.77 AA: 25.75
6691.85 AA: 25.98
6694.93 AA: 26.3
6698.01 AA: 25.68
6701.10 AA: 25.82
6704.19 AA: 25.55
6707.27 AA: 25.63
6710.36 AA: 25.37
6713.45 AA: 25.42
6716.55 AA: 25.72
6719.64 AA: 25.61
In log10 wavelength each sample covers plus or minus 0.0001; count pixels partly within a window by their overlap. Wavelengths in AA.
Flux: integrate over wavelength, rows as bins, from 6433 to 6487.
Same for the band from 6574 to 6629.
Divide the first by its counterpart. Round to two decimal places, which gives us 1.09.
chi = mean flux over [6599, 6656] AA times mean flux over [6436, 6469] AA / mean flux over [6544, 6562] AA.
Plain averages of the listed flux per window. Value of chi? 35.7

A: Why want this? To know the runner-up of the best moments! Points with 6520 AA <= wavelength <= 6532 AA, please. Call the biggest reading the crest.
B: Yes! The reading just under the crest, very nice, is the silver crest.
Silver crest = 26.42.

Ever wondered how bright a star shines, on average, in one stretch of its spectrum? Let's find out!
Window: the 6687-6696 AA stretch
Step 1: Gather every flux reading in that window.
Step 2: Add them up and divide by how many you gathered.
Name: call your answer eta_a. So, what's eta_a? 26.0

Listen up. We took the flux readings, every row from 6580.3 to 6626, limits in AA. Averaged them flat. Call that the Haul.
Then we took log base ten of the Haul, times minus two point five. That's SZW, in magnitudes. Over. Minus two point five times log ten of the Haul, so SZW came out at -3.51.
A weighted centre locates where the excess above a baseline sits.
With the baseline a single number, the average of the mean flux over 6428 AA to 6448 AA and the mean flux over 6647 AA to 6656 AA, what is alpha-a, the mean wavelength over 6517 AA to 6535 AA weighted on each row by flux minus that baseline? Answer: 6527.9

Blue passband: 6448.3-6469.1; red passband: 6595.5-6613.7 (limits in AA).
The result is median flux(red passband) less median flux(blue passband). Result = -2.6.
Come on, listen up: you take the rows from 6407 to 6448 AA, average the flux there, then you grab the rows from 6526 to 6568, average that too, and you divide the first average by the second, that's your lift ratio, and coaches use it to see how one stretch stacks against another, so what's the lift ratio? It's 1.29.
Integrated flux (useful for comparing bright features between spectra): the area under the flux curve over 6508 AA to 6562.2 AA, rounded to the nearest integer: 1316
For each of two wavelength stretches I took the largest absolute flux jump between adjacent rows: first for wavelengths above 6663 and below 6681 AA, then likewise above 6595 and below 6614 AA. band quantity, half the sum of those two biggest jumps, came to 1.2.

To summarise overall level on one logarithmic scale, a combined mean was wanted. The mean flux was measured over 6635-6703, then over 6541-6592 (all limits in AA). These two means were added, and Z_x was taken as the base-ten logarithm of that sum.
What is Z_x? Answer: 1.68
